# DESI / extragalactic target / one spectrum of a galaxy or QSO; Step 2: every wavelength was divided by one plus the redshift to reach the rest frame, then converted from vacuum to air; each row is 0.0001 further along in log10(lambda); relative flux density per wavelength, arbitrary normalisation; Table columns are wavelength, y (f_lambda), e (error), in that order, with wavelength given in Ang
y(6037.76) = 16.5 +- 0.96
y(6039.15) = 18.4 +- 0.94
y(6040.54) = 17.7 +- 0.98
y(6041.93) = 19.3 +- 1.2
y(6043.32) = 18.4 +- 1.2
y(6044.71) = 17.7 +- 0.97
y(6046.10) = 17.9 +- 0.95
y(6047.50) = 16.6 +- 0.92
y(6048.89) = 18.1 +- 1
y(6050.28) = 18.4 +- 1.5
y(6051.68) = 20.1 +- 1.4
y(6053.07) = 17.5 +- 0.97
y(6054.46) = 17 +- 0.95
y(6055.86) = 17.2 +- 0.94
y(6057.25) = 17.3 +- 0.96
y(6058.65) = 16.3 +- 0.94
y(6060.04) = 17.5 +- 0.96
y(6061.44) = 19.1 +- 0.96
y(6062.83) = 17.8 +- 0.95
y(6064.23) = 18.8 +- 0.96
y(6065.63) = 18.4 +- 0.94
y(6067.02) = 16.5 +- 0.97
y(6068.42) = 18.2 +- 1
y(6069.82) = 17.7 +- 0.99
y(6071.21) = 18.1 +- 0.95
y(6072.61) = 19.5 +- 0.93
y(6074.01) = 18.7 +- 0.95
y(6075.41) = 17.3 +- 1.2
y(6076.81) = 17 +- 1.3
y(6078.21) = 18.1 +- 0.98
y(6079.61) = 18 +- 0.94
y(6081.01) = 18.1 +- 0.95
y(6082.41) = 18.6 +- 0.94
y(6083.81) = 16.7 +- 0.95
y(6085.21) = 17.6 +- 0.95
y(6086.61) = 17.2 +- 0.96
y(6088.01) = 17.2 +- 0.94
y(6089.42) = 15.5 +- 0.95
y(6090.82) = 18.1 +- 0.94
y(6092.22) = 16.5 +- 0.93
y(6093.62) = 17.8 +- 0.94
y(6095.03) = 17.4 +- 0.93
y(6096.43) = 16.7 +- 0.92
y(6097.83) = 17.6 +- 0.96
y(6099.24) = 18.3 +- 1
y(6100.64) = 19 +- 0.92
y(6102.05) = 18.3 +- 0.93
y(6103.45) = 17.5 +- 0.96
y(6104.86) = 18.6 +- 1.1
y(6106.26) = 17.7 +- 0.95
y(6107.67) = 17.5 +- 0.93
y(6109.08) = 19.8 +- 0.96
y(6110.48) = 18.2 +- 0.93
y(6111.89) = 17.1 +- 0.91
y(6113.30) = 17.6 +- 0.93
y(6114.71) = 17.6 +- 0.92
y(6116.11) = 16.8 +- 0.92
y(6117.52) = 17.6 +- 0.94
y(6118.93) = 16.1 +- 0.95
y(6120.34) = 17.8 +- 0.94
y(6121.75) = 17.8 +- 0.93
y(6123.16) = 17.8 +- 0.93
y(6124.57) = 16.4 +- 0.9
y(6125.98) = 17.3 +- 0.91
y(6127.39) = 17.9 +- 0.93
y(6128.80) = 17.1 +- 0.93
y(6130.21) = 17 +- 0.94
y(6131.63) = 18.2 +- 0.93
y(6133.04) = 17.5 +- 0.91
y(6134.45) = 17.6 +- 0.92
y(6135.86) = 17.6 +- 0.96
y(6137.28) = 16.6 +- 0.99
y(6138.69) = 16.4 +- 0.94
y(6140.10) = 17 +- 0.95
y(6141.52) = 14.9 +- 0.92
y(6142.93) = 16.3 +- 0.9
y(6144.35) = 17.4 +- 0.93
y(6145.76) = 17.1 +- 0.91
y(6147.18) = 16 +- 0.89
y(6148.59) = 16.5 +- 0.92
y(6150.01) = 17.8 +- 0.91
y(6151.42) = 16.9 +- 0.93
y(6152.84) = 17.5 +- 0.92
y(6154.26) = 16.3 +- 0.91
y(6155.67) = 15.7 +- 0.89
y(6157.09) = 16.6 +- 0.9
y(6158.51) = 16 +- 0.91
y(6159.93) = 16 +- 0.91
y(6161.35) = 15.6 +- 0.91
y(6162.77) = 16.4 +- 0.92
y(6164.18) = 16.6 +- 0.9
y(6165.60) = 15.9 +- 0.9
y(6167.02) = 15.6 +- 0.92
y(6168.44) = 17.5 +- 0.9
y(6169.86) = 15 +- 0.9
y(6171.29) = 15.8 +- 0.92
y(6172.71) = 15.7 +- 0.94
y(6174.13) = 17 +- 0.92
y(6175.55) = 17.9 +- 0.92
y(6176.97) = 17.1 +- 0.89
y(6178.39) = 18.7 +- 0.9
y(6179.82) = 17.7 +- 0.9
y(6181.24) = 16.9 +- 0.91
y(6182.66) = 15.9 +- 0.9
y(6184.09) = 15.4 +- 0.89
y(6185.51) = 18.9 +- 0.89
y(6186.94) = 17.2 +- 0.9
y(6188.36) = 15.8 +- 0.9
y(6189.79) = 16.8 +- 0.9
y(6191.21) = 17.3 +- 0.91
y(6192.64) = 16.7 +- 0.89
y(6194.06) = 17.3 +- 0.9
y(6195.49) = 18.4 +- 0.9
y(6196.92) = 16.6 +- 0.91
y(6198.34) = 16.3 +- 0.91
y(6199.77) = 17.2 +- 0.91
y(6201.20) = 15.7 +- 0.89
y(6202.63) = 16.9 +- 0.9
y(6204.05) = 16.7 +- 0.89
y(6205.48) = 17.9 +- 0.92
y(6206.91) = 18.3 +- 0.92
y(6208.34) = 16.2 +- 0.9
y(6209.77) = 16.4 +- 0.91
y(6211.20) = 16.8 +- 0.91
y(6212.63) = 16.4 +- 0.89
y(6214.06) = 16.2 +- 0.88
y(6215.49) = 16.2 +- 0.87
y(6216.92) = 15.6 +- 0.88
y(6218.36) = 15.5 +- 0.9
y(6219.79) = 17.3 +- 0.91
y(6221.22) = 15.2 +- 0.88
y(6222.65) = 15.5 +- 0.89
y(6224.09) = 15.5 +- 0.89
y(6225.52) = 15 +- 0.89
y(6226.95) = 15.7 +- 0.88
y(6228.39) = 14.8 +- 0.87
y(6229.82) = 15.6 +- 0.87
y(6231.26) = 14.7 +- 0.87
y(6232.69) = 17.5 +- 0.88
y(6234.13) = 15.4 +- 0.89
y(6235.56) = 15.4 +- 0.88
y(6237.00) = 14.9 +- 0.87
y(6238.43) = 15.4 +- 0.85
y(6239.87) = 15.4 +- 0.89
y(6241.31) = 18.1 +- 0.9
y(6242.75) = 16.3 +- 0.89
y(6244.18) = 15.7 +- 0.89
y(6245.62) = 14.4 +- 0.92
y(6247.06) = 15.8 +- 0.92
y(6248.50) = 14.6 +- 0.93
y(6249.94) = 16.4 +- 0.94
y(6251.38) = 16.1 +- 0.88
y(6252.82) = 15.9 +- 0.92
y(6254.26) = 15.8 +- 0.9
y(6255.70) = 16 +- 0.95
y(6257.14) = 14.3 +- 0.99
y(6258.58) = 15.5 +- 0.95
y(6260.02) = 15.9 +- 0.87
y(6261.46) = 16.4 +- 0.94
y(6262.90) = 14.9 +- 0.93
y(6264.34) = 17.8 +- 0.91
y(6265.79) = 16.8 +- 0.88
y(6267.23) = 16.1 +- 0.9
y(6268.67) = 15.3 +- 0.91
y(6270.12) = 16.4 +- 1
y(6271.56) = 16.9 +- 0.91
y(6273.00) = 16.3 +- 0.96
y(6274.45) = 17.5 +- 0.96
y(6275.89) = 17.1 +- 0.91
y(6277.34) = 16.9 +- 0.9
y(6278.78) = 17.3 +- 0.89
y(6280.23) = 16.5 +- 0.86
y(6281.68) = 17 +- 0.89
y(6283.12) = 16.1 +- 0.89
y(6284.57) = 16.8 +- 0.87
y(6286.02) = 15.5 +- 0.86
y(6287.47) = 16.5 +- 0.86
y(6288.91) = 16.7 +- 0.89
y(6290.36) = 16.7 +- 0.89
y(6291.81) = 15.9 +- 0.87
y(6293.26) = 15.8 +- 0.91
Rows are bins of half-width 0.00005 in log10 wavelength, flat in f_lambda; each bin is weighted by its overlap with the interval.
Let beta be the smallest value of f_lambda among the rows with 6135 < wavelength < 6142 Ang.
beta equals 14.9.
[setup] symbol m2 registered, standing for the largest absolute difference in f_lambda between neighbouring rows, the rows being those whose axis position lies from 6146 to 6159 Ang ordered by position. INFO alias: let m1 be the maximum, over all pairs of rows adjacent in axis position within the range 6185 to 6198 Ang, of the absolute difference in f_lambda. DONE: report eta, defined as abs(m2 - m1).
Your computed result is 0.50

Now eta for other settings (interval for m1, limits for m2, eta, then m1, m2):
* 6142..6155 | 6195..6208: 0.50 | 1.30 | 1.80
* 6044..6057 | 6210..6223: 0.50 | 2.60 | 2.10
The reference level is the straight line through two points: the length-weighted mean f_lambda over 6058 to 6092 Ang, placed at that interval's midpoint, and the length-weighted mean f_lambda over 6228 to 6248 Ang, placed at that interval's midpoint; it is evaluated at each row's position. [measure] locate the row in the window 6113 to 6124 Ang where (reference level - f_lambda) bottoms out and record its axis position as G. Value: 6123.16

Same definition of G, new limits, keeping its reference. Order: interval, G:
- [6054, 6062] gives 6061.44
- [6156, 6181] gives 6178.39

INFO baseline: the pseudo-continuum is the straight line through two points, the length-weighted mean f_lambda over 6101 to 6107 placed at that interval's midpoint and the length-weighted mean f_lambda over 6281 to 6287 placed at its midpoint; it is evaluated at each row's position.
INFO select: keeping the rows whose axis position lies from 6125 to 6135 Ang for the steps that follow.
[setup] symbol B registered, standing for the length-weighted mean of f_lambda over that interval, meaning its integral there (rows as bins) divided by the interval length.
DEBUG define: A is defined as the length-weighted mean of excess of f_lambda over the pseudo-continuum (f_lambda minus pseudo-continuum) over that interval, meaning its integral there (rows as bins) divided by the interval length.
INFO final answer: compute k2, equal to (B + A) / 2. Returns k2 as 8.57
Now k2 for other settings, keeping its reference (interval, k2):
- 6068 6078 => 8.88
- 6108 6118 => 8.82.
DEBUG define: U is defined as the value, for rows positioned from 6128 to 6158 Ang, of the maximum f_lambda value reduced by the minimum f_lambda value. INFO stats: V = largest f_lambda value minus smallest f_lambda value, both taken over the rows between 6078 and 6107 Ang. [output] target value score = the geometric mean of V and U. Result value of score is 3.4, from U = 3.3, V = 3.5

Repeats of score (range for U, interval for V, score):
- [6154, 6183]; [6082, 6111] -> 4.0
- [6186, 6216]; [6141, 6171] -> 2.8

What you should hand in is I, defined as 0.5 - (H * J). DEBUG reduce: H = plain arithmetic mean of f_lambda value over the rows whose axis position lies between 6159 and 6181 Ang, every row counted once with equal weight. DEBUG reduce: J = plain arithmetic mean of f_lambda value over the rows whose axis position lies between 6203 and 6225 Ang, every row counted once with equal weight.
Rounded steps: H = 16.6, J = 16.4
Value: -271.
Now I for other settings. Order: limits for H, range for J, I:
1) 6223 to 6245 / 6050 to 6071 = -280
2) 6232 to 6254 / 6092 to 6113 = -282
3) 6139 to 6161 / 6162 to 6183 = -275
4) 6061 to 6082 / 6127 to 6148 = -306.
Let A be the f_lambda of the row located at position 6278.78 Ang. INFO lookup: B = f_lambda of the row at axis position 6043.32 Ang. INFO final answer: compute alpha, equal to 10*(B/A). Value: 10.6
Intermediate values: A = 17.3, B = 18.4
